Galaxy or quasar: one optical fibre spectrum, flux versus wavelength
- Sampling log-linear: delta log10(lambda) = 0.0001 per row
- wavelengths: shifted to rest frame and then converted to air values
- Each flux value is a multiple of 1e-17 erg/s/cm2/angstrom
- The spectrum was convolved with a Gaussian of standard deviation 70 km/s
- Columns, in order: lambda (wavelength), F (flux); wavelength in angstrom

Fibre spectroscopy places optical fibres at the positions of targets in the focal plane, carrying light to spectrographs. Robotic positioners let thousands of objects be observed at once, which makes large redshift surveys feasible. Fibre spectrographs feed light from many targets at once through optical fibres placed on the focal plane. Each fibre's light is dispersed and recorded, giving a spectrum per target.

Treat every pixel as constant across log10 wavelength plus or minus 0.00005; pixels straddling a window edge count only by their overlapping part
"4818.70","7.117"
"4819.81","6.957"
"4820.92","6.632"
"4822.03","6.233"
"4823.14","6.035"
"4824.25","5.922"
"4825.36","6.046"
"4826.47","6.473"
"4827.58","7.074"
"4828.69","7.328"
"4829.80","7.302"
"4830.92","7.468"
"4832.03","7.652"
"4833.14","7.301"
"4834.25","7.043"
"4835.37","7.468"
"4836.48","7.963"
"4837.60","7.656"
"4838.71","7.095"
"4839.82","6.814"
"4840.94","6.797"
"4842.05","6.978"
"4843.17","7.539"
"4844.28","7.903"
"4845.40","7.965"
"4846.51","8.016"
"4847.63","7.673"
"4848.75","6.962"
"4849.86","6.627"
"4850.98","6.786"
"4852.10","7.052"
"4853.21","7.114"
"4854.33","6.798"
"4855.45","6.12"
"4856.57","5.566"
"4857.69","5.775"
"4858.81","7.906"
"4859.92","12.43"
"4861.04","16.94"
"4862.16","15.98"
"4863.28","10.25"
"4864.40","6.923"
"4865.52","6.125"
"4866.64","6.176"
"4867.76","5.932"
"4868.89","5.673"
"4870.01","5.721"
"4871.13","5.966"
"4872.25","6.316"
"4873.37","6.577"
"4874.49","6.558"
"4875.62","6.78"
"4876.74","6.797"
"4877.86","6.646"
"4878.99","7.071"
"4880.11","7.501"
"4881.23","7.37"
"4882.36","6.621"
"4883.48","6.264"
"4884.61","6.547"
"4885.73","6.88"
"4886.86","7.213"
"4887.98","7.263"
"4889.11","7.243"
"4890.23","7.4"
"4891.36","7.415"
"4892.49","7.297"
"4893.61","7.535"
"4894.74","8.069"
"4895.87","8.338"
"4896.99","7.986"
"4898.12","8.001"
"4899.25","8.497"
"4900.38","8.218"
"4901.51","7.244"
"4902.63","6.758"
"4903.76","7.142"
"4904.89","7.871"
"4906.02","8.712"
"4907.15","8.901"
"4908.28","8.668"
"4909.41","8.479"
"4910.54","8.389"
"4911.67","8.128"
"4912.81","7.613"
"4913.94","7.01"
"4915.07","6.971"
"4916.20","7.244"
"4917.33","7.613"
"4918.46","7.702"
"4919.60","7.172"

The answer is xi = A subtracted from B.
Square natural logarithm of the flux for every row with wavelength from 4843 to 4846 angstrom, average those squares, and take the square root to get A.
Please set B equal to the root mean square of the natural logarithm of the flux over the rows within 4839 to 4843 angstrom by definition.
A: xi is -0.13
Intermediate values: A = 2.05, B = 1.93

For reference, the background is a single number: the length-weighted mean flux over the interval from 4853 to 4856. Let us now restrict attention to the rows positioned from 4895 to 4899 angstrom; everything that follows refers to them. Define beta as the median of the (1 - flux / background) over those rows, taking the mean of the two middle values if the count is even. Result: -0.21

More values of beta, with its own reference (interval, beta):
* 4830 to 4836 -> -0.13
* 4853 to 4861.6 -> -0.05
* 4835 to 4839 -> -0.14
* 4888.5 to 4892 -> -0.12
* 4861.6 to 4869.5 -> 0.07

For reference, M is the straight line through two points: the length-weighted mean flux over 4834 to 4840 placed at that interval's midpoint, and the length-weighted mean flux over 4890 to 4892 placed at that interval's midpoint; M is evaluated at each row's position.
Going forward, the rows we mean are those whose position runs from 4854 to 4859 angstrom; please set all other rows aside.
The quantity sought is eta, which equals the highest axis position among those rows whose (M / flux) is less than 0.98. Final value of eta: 4858.81 angstrom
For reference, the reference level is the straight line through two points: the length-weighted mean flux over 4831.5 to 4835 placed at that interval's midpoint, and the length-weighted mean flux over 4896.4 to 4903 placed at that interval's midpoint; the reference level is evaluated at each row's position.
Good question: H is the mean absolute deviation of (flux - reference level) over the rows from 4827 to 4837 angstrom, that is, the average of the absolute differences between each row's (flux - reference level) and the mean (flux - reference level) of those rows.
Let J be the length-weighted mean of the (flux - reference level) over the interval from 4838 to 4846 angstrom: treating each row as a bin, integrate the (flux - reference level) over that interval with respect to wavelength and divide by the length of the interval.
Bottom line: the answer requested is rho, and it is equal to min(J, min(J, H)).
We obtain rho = -0.1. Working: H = 0.20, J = -0.1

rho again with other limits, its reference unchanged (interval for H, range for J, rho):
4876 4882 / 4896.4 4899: 0.2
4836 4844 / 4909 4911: 0.4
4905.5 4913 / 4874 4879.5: -0.9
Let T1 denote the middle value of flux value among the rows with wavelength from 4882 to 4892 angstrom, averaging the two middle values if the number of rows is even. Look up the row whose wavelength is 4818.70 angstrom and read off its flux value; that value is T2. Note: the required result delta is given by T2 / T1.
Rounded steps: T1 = 7.2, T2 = 7.117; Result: 0.99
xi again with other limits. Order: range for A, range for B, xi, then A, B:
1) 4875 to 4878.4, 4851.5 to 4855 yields 0.04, 1.91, 1.94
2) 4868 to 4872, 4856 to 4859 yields 0.10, 1.76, 1.85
